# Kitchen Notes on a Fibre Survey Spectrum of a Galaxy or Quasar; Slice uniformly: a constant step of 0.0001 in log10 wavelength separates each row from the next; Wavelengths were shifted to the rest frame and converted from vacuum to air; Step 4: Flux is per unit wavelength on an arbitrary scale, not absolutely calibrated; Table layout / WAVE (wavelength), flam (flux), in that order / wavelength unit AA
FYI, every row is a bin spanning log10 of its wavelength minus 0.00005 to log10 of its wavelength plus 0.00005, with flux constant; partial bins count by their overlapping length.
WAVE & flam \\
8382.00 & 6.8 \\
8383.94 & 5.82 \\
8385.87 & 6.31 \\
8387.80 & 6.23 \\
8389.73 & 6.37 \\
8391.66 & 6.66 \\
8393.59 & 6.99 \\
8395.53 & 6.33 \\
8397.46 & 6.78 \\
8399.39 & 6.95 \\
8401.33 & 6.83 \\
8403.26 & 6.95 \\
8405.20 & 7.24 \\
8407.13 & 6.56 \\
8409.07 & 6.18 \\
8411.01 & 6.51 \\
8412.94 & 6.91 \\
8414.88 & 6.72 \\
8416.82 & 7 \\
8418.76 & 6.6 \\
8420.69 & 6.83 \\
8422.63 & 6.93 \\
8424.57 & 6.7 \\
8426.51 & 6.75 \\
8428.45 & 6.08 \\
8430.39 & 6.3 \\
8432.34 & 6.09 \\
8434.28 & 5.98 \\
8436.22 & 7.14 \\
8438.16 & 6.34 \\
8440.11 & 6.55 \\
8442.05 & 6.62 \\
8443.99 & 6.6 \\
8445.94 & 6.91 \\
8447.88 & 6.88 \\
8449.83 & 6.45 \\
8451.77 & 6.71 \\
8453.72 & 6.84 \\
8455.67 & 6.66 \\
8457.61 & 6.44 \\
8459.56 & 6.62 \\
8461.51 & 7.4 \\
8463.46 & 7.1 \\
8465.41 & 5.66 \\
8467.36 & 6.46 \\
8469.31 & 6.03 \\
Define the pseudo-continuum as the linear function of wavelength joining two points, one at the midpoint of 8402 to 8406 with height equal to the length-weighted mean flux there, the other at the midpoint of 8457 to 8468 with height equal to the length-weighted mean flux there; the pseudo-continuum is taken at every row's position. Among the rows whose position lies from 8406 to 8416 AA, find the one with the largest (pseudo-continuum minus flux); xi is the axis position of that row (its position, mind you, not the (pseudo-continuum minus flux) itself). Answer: 8409.07 AA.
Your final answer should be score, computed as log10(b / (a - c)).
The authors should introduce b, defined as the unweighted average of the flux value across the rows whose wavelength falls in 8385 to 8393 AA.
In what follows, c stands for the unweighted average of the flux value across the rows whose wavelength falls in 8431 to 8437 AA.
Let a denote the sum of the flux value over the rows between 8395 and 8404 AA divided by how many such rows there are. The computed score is 1.2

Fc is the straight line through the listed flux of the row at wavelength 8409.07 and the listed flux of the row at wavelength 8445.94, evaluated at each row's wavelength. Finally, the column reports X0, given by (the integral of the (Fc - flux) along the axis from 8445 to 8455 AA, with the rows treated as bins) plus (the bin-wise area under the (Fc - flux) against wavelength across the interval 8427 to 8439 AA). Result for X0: 6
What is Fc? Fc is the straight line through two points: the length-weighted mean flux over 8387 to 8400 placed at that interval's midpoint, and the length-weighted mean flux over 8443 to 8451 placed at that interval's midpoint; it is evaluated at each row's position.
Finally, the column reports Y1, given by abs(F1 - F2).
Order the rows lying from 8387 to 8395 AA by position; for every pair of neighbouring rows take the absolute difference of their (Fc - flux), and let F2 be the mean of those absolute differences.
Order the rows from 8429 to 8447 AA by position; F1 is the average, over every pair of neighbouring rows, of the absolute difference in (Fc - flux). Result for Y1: 0.11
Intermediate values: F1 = 0.361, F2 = 0.25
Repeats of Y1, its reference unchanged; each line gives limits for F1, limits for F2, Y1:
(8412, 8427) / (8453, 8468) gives 0.35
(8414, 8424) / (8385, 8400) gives 0.05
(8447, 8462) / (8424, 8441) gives 0.12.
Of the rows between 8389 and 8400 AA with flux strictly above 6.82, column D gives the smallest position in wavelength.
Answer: 8393.59 AA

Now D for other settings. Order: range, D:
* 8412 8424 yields 8412.94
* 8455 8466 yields 8461.51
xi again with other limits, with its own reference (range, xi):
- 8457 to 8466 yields 8465.41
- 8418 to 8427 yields 8418.76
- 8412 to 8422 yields 8418.76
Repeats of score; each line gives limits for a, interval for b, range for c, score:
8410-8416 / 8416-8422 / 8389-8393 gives 1.5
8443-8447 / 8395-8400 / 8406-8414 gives 1.5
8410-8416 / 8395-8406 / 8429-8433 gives 1.1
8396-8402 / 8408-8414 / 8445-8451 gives 1.8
